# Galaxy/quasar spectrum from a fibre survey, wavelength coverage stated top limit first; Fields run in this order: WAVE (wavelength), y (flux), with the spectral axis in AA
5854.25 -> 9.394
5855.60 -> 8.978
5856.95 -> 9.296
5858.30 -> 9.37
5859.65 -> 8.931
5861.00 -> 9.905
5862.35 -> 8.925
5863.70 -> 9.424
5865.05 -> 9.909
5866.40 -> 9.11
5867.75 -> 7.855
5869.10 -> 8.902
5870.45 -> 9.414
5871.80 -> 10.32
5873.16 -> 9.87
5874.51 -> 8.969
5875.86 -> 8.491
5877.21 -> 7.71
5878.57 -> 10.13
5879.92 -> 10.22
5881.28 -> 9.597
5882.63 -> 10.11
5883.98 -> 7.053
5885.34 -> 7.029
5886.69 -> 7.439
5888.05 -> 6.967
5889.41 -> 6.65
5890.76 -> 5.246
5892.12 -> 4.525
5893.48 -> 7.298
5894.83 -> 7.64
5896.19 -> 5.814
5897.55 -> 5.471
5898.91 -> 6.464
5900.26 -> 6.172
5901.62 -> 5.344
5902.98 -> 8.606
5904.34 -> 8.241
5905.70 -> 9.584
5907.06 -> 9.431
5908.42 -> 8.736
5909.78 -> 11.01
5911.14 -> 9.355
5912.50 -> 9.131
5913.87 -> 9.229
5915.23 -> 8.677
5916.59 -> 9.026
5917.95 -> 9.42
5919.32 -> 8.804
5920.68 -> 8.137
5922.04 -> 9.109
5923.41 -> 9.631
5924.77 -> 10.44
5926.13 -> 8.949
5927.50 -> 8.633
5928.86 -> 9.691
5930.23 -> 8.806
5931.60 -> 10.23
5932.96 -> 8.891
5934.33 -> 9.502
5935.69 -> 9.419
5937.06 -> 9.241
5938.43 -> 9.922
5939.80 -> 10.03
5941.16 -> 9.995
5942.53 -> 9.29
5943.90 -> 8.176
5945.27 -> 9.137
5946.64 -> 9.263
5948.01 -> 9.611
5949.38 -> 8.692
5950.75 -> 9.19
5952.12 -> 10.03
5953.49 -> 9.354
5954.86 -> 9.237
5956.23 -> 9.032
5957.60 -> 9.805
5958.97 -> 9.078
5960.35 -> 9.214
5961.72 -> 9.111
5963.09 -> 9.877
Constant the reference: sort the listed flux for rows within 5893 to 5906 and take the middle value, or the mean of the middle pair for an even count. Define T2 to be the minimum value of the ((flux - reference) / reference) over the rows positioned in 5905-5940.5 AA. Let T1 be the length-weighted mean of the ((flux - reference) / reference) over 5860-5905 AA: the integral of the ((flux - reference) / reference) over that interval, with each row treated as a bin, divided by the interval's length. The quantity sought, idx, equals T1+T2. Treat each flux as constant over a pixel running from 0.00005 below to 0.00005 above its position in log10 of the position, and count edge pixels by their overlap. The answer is 0.35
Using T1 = 0.17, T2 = 0.18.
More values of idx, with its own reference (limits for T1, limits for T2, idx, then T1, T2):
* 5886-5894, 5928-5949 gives 0.11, -0.08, 0.19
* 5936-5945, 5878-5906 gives 0.03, 0.37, -0.34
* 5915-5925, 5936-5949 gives 0.51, 0.33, 0.19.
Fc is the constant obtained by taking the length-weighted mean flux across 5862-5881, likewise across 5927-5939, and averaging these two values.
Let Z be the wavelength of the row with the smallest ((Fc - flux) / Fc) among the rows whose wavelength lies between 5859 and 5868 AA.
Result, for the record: 5865.05 AA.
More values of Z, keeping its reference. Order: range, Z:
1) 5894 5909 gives 5905.70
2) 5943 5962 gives 5952.12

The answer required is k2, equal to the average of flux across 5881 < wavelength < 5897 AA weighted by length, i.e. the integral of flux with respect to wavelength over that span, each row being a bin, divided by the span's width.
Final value 7.0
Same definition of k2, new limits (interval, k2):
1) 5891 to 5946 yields 8.6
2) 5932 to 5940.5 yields 9.5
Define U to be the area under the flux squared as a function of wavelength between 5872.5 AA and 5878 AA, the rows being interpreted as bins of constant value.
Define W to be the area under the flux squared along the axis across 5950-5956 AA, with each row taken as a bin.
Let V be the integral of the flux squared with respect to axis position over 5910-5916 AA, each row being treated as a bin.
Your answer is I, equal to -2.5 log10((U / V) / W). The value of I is 7.02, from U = 428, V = 514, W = 533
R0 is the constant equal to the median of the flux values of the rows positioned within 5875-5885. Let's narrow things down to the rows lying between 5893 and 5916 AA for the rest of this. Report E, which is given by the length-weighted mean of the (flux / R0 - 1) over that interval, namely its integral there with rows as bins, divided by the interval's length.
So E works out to -0.164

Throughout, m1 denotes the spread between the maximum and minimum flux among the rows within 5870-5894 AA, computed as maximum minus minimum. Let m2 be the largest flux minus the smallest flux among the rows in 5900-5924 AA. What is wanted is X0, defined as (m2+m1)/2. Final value 5.7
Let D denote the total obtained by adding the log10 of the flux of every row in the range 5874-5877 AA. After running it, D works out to 1.9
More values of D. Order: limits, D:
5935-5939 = 2.9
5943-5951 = 5.7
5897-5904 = 4.0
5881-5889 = 5.4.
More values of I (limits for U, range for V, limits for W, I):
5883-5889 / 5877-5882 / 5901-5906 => 6.67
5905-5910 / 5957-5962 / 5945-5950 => 6.50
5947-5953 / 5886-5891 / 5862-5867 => 5.69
